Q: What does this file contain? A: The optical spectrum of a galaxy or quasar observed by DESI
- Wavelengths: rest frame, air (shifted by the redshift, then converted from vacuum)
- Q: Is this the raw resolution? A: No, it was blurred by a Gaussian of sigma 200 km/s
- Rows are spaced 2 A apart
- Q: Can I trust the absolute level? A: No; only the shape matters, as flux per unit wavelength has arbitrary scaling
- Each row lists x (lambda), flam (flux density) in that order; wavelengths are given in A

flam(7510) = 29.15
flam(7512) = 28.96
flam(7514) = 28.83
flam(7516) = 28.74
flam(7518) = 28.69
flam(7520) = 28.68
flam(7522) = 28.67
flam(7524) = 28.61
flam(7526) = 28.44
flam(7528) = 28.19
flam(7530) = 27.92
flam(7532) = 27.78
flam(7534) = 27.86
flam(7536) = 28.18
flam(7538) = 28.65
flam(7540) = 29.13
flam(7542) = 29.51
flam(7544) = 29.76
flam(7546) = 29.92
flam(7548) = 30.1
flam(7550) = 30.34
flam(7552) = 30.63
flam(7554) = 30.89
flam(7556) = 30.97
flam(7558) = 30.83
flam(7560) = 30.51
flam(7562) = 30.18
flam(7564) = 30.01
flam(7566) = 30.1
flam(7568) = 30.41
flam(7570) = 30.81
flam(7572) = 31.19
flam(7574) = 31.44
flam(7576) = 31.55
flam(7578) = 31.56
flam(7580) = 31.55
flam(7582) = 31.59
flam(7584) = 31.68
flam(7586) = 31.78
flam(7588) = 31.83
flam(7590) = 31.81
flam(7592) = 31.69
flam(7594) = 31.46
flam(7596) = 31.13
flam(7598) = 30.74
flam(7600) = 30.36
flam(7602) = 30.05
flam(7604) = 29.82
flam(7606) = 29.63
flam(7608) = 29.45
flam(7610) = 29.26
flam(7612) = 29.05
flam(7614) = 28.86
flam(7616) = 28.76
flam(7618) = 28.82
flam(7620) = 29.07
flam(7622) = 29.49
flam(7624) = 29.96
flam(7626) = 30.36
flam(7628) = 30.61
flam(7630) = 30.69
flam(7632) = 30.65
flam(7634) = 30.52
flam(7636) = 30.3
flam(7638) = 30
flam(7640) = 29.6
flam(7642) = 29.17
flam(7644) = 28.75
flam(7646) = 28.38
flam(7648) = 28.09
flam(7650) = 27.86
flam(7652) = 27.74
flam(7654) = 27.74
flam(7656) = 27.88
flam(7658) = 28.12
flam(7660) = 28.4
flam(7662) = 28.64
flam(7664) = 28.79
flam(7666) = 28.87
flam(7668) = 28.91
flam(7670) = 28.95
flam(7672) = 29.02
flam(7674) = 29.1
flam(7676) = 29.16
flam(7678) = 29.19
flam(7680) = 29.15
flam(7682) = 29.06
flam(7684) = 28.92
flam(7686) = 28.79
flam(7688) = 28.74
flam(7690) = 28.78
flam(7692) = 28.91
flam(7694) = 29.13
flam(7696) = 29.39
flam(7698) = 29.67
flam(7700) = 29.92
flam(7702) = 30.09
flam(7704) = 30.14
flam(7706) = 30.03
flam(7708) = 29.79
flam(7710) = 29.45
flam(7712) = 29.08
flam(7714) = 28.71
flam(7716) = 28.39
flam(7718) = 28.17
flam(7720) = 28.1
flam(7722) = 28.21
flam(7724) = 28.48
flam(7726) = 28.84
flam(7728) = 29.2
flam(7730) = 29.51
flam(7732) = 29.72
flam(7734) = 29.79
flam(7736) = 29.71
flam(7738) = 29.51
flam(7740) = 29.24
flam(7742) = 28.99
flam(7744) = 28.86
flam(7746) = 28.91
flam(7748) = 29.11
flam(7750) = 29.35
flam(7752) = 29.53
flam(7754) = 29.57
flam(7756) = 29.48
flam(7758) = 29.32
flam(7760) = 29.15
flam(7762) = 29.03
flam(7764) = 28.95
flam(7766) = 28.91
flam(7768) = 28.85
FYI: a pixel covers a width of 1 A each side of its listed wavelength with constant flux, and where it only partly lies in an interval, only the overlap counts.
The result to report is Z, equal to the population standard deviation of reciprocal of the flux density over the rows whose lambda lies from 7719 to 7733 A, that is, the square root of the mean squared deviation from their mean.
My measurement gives 0.0007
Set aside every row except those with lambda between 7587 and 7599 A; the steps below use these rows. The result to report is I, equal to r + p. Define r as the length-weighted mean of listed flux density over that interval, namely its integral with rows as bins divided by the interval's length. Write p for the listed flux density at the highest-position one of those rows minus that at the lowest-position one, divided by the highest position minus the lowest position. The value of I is 31.3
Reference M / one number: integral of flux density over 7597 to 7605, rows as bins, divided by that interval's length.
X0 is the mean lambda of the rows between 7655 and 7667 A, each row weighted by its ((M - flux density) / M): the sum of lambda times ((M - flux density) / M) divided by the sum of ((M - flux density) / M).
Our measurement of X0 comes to 7660.3 A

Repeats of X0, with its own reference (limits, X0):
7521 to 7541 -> 7530.9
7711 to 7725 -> 7718.5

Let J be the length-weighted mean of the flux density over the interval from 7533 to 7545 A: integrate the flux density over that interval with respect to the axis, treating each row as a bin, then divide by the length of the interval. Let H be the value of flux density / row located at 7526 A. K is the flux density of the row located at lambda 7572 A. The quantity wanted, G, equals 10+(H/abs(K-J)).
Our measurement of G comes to 22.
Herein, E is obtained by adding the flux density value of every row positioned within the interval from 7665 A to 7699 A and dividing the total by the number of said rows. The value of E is 29.0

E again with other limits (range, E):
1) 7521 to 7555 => 29.1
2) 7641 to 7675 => 28.5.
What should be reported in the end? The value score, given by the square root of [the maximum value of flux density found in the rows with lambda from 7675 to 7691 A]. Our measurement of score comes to 5.40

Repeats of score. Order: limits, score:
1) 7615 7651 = 5.54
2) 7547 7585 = 5.63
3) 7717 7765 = 5.46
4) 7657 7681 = 5.40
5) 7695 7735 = 5.49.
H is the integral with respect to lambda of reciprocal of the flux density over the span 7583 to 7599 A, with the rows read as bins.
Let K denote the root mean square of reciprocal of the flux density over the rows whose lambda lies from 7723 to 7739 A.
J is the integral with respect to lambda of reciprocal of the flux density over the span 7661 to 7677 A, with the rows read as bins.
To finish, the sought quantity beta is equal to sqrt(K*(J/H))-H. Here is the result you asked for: -0.315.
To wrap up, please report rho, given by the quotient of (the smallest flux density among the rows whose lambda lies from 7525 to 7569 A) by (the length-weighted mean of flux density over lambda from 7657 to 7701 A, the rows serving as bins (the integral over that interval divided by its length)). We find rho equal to 0.96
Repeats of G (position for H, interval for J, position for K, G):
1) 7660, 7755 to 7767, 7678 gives 578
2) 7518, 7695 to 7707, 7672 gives 44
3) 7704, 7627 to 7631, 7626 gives 114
